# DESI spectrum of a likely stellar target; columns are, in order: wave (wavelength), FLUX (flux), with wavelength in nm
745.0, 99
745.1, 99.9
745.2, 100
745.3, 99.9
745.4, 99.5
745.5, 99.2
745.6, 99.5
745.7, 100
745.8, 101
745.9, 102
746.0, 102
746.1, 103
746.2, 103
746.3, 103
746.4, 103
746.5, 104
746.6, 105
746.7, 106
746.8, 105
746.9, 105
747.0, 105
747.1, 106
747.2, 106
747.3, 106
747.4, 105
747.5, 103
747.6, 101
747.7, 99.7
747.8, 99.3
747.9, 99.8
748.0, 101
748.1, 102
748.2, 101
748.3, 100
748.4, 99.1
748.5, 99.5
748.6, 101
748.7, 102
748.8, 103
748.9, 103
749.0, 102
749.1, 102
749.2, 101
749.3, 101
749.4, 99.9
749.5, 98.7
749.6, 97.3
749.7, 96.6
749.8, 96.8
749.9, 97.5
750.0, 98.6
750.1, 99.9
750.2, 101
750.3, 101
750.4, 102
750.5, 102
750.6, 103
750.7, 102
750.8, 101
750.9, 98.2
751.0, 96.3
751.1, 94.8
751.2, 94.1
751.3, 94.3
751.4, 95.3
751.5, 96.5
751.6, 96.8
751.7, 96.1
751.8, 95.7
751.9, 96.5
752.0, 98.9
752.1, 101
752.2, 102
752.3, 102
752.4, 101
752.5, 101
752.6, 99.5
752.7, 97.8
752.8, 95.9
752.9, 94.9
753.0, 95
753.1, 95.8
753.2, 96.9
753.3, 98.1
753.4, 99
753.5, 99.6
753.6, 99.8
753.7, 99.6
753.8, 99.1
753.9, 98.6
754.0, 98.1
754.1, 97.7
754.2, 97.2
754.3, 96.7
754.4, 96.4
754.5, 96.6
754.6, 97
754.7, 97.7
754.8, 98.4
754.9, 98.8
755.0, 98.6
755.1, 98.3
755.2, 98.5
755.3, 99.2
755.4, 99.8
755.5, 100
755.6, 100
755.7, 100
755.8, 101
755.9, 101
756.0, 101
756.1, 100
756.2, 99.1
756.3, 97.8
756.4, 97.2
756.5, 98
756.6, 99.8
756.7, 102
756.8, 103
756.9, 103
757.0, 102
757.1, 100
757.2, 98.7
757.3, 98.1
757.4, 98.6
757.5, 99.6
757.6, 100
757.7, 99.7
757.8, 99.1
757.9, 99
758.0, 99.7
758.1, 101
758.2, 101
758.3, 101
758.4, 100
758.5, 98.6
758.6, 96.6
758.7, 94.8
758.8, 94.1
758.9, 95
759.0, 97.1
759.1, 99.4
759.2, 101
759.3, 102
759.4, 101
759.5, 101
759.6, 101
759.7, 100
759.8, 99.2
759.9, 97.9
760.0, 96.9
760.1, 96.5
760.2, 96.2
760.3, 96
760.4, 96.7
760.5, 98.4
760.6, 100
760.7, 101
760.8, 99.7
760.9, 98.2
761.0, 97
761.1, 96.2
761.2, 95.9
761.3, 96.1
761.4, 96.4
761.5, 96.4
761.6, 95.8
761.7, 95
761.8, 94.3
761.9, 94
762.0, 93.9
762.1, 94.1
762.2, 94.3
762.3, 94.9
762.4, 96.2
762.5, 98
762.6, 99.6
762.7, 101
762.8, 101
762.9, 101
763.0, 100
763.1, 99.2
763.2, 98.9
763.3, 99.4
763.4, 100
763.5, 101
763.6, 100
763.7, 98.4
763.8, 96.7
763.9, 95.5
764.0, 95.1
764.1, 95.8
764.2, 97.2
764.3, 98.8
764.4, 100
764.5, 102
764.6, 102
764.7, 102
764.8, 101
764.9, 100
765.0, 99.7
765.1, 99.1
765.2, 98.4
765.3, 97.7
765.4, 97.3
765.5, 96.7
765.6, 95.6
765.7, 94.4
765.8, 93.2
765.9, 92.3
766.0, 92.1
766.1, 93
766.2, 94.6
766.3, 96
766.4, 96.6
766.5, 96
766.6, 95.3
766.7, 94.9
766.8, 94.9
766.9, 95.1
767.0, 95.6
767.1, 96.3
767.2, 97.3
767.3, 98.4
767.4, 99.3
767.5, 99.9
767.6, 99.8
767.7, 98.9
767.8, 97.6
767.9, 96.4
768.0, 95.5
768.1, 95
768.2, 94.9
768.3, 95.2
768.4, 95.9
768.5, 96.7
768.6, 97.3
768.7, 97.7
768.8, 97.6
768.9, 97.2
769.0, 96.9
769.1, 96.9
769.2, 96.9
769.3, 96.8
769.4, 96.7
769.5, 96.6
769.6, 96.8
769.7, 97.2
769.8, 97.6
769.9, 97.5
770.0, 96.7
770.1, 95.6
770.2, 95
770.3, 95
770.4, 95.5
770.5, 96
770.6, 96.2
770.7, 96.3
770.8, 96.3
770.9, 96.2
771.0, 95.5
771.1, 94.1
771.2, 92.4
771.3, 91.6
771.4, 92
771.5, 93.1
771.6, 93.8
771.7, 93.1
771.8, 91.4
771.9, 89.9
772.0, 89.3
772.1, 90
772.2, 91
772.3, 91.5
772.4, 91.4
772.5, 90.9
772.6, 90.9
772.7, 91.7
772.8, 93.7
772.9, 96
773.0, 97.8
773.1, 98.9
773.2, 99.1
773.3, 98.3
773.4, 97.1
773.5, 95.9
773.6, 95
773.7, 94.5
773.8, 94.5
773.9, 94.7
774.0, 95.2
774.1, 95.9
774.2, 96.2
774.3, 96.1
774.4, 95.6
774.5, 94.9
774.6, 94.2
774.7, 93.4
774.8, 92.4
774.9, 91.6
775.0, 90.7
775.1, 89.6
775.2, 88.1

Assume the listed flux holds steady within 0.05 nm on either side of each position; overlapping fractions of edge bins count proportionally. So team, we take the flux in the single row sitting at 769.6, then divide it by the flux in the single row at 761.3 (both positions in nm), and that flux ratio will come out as 1.01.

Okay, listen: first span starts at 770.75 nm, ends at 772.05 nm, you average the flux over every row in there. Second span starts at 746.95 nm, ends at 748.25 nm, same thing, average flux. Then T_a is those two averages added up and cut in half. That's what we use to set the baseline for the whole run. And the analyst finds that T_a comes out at 97.8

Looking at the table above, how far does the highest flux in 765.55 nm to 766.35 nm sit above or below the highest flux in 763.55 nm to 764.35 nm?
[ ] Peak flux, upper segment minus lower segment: -4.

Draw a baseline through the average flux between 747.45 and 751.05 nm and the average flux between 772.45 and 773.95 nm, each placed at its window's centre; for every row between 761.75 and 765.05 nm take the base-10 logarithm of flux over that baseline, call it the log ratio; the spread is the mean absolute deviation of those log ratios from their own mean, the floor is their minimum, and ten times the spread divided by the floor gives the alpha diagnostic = -6.3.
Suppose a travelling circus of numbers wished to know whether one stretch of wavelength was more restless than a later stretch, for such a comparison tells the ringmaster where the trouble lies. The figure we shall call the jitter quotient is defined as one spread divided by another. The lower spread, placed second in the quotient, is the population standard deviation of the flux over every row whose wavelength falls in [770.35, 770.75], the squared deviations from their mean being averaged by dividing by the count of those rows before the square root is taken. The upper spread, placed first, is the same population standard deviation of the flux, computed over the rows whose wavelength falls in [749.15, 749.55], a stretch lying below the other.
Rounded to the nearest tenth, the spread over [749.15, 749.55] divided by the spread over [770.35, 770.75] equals 3.1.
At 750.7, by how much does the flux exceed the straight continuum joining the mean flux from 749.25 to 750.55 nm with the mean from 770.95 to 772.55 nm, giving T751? 2.9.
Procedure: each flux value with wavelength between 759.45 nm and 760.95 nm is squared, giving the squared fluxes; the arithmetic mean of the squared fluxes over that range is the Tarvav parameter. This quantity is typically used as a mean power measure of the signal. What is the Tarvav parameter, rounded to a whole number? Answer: 9721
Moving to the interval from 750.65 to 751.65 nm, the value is 9402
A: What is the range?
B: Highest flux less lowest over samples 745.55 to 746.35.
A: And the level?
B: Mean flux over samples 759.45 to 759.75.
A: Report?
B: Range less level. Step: -97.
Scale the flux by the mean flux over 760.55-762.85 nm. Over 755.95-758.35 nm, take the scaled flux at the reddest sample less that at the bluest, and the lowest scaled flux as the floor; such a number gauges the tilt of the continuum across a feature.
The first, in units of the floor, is 0.00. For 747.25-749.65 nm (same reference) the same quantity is -0.09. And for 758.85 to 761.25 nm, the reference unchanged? 0.01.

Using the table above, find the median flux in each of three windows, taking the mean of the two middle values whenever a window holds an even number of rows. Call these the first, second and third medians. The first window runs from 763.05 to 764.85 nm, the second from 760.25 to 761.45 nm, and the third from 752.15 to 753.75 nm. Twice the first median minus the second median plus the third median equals 201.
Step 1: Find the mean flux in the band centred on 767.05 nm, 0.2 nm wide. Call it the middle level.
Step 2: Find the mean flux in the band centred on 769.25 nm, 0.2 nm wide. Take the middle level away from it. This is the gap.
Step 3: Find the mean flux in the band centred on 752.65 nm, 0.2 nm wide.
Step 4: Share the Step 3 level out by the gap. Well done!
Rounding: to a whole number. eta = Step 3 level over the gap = 110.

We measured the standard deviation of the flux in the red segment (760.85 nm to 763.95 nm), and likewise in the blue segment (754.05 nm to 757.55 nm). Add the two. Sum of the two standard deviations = 4.1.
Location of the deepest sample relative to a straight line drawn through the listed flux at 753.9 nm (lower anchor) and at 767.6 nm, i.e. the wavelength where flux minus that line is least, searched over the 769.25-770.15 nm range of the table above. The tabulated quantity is 770.1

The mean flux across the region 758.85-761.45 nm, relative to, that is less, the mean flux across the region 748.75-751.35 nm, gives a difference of -1.2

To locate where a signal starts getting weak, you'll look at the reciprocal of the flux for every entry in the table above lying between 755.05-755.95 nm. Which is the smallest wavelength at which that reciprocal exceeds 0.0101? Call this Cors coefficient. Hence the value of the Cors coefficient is 755.1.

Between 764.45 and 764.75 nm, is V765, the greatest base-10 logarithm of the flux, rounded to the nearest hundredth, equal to 2.01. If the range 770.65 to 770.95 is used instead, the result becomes 1.98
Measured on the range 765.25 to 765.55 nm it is 1.99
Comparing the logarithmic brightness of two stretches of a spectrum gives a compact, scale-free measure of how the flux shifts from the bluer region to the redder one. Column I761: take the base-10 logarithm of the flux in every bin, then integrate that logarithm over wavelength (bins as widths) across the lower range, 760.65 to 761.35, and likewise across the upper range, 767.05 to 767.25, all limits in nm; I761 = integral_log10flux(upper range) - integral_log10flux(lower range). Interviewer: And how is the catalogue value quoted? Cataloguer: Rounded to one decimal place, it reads -1.0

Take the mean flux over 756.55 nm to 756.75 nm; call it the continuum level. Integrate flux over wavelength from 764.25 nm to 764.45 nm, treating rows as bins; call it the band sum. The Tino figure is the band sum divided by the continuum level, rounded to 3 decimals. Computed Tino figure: 0.197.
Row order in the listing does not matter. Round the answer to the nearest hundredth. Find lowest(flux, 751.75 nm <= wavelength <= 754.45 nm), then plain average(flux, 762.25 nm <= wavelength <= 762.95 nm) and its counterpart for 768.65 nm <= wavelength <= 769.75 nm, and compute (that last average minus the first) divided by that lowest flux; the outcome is -0.02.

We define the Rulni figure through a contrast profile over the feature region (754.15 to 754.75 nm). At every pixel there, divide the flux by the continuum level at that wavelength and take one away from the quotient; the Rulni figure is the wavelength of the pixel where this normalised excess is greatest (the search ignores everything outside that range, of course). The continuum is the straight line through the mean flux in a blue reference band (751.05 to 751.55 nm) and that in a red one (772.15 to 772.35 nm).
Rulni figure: 754.7 nm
